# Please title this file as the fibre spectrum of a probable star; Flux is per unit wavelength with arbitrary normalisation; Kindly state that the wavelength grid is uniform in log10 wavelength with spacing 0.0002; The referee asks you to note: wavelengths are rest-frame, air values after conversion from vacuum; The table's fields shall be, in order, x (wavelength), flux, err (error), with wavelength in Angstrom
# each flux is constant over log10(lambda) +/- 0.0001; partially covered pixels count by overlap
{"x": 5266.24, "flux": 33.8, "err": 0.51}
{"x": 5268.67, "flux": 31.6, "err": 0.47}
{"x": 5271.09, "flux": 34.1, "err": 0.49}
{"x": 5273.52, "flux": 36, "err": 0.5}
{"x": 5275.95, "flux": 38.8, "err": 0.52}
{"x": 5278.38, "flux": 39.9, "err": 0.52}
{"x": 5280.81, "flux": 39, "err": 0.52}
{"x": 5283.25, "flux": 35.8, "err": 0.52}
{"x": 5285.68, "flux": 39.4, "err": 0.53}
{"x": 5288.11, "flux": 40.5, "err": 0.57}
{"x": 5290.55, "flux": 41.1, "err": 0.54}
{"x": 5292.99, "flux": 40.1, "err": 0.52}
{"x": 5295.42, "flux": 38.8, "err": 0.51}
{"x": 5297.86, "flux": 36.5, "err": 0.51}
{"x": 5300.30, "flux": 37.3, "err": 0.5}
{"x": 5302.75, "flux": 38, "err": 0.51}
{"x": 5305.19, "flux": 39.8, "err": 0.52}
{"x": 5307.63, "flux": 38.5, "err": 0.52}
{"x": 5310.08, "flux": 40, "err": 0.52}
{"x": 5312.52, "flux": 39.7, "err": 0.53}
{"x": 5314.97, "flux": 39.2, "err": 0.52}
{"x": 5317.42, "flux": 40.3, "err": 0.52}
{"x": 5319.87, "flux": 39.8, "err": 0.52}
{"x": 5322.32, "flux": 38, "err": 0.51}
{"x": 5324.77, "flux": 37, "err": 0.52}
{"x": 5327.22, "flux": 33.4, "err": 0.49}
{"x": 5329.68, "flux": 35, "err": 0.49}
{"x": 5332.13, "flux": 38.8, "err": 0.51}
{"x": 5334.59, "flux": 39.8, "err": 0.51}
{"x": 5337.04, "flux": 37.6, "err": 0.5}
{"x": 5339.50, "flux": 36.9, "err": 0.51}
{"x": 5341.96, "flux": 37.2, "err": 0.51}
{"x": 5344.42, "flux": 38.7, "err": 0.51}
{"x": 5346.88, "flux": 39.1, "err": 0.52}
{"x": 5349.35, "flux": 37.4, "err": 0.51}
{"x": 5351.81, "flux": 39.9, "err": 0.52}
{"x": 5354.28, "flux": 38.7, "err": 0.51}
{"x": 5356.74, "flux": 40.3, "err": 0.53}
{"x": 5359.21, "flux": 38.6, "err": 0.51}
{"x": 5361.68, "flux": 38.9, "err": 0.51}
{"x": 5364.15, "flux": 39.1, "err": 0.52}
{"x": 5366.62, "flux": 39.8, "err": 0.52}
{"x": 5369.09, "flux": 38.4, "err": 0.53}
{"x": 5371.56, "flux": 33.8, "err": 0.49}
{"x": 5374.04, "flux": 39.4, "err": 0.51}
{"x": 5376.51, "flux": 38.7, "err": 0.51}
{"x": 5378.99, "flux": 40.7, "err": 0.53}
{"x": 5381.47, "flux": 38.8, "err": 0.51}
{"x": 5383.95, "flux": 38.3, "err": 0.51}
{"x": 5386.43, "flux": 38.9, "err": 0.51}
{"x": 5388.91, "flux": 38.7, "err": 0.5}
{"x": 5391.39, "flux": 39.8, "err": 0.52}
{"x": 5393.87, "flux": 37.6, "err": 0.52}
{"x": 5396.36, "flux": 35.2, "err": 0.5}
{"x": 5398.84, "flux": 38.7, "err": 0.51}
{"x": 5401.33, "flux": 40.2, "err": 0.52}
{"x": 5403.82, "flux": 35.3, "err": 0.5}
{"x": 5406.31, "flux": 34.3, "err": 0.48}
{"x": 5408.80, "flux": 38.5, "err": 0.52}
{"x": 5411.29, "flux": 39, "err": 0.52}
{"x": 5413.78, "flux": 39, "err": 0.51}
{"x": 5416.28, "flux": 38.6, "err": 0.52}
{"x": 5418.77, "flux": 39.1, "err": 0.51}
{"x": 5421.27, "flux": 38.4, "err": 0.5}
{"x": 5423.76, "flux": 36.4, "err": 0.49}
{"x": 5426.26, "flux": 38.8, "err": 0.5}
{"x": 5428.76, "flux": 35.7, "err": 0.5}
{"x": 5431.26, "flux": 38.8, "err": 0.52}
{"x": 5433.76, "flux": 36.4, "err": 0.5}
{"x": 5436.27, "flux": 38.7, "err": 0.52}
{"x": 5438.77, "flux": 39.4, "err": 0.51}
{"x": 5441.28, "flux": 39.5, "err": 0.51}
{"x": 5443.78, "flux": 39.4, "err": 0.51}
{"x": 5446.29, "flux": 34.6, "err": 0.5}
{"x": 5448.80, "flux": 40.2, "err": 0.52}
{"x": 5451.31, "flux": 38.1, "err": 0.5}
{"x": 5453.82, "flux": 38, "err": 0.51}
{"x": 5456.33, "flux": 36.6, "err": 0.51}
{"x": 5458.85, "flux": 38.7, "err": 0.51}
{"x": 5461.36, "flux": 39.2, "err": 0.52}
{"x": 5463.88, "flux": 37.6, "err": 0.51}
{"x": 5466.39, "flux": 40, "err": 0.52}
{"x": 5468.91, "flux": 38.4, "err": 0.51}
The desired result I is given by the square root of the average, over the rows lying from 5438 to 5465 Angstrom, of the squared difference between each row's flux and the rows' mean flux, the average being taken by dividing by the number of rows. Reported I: 1.5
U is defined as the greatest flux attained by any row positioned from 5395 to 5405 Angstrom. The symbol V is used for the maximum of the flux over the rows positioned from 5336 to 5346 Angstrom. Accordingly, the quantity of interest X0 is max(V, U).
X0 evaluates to 40.2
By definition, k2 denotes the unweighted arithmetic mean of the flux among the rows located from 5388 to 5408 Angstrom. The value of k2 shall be 37.5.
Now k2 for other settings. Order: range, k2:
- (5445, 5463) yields 37.9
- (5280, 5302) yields 38.7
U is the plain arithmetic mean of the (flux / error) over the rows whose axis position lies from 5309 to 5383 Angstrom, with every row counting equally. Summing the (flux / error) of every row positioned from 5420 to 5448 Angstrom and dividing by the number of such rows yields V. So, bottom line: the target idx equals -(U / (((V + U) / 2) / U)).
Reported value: -74.9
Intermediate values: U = 74.8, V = 74.8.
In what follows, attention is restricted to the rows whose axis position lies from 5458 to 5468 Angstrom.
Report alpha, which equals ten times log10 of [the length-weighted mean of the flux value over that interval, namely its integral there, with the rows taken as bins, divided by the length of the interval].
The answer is 15.9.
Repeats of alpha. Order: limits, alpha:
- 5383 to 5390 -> 15.9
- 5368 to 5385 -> 15.8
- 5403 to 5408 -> 15.5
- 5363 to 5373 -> 15.8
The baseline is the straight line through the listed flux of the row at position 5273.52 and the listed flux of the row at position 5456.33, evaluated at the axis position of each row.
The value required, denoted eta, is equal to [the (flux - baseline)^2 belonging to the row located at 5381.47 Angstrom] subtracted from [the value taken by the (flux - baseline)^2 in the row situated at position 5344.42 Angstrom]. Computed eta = 0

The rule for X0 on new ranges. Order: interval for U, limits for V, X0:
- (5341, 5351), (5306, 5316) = 40.0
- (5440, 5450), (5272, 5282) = 40.2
